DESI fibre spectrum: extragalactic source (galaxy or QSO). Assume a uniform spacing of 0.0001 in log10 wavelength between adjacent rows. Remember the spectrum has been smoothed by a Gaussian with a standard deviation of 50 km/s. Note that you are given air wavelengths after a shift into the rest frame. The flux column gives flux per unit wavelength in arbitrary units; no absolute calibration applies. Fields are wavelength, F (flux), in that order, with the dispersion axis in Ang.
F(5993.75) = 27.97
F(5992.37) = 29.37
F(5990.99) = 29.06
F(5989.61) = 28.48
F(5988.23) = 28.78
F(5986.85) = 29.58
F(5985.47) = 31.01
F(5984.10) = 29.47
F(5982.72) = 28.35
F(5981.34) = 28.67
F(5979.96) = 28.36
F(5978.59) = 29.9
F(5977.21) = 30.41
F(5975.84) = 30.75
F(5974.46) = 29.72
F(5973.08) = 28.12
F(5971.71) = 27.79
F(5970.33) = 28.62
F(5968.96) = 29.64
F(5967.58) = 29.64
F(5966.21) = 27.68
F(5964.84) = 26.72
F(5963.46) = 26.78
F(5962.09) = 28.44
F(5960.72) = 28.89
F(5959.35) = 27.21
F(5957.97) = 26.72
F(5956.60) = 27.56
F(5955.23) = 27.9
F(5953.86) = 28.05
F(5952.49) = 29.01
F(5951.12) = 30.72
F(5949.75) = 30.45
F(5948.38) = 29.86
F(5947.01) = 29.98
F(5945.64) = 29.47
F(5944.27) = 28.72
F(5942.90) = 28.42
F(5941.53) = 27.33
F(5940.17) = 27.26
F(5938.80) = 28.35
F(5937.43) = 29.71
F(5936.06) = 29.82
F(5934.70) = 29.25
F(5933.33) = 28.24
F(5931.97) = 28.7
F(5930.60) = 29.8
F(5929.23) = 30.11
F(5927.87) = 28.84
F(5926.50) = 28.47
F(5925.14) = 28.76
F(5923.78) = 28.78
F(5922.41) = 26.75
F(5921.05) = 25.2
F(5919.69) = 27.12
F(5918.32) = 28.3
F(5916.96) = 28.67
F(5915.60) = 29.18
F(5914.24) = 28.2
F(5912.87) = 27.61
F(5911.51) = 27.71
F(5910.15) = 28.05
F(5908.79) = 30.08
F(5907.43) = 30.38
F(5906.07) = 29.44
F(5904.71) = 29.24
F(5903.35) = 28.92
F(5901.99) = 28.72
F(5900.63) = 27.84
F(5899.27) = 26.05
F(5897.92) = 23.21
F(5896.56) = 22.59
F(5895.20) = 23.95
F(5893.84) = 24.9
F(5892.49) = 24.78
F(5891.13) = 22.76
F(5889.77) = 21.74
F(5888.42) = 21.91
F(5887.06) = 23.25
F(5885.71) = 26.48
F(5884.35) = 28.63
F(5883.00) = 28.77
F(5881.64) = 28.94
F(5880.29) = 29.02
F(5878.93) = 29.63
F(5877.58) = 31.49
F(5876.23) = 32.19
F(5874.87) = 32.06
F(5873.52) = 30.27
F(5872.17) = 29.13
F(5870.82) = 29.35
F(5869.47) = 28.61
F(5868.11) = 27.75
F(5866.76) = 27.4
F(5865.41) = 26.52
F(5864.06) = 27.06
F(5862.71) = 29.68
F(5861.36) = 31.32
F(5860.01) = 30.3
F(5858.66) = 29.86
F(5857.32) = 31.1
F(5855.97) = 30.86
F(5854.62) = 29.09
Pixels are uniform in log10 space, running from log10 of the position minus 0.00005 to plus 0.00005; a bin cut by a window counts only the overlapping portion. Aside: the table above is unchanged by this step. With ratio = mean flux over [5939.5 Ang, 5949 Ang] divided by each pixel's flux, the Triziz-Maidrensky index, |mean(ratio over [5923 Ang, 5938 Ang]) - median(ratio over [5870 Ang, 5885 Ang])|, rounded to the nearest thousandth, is 0.008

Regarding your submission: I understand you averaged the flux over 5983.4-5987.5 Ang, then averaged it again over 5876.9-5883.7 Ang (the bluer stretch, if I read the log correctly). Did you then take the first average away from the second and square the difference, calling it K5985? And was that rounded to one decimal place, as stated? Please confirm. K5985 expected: 0.2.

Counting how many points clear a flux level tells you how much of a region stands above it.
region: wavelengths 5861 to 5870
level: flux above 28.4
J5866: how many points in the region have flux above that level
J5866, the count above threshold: 3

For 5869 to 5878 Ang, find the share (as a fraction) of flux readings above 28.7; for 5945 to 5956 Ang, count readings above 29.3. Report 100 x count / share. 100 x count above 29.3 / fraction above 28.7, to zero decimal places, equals 583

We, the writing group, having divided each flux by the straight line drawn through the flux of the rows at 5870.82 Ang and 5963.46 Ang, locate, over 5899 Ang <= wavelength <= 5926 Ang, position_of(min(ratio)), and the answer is 5921.05 Ang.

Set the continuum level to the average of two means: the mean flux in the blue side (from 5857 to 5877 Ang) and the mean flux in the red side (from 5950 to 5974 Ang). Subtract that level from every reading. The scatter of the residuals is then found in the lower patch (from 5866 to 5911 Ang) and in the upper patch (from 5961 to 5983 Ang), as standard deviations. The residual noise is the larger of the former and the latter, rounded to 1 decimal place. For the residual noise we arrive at 3.0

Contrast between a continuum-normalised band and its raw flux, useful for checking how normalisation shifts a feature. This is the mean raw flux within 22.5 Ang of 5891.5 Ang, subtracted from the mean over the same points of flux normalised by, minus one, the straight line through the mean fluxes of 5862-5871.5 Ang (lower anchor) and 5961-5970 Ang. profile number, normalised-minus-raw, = -27.5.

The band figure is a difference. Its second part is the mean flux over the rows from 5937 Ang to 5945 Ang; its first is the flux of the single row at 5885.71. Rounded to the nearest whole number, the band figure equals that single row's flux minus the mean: -2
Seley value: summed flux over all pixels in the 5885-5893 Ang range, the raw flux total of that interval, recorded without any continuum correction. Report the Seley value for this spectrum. 141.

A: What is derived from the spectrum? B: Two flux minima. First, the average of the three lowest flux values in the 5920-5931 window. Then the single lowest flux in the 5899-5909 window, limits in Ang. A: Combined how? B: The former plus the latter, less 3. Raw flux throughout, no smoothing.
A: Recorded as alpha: 50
